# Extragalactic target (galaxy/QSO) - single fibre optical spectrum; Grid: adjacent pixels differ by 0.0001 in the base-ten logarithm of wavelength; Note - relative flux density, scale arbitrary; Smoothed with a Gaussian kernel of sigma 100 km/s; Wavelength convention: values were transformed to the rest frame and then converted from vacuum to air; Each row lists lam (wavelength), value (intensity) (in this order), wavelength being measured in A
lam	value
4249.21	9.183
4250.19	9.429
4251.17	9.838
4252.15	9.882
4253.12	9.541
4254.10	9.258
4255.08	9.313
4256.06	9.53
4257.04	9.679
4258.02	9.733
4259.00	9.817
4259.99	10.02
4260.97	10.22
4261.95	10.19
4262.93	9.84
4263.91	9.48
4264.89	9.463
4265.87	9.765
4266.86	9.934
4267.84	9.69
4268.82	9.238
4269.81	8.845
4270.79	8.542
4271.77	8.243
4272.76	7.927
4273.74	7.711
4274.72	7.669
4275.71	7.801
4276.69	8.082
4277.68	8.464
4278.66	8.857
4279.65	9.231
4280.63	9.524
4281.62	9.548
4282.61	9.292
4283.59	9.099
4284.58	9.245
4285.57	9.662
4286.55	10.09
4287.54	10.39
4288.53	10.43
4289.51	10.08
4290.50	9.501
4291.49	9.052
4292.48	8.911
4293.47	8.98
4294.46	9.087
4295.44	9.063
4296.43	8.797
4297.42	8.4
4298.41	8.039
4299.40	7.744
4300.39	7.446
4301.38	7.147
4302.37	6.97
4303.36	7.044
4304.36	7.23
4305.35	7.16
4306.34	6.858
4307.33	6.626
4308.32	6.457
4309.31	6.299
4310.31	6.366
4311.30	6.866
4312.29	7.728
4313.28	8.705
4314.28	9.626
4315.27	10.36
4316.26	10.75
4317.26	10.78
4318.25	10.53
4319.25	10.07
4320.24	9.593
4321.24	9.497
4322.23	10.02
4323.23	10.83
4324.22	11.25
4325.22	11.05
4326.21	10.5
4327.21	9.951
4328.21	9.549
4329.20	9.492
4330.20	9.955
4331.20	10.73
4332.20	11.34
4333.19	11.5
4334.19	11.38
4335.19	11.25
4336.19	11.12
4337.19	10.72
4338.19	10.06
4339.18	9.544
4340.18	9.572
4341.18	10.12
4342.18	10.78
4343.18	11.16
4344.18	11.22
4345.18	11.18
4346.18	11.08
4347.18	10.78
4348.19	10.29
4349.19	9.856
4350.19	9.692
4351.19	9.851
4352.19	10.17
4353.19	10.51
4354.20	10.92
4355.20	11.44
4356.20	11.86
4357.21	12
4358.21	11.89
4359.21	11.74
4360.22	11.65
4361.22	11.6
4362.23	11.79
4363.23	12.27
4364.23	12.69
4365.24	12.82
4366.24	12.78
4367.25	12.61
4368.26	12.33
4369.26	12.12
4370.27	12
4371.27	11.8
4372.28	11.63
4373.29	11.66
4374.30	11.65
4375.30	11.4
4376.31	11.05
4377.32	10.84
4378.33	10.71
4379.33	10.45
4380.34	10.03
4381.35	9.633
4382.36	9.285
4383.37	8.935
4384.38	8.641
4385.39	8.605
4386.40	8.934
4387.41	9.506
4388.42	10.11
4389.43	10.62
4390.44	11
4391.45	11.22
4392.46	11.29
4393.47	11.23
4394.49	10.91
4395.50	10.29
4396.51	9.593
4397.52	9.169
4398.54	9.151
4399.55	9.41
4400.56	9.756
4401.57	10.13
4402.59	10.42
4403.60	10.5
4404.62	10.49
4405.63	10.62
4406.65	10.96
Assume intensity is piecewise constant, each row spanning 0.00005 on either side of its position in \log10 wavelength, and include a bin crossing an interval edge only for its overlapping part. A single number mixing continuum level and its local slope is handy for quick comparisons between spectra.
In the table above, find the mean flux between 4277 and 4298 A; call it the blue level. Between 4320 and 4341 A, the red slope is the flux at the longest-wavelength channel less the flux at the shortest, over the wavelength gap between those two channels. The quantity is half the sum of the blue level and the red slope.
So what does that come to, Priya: 4.7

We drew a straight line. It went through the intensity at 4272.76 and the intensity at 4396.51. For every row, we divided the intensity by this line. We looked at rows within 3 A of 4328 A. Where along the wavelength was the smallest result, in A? 4329.20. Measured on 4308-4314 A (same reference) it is 4309.31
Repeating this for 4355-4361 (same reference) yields 4355.20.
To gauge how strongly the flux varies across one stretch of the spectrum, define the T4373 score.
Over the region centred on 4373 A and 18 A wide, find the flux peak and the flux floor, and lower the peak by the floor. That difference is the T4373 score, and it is 3.2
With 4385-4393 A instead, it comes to 2.7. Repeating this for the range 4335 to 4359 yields 2.5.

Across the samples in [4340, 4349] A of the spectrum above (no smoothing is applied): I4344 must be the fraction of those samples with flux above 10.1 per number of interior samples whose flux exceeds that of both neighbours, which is 0.9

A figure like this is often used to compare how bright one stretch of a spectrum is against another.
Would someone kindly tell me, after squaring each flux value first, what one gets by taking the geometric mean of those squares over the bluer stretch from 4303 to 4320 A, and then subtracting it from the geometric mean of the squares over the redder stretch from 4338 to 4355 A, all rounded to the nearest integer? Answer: 43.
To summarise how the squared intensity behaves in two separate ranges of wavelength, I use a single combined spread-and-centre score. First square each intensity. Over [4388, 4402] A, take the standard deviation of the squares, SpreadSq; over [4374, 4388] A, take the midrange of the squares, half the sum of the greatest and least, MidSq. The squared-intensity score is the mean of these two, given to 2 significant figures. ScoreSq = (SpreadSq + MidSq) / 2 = 60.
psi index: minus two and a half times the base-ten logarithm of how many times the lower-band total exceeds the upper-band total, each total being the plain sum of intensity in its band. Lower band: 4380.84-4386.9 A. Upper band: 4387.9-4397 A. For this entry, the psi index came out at 0.6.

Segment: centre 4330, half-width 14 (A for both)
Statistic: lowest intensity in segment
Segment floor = 9.492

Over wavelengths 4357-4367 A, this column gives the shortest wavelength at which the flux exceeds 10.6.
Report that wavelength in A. 4357.21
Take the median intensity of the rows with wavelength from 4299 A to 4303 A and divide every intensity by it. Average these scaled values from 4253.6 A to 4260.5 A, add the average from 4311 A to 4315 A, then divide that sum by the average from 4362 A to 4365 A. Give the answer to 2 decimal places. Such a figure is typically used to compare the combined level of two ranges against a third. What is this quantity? 1.46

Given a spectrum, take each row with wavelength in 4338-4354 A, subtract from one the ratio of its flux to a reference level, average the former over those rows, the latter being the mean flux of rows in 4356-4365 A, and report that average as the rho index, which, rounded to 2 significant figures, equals 0.13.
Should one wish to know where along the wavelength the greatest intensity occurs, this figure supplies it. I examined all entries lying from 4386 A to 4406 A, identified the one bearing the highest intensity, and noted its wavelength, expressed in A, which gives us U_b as 4392.46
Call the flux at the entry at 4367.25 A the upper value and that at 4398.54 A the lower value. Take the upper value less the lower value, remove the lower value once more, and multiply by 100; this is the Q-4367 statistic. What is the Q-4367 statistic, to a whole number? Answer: -569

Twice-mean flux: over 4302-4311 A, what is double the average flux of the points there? 14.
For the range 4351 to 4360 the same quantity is 22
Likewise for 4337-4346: 21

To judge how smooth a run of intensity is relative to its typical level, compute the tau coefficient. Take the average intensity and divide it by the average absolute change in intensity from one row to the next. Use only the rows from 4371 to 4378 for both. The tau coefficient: 67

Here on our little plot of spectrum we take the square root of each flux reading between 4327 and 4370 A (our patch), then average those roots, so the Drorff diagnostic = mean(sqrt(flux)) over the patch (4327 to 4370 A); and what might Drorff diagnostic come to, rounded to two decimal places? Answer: 3.32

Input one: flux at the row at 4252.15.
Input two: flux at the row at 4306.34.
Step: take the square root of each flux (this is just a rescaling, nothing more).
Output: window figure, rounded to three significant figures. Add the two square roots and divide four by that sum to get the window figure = 0.694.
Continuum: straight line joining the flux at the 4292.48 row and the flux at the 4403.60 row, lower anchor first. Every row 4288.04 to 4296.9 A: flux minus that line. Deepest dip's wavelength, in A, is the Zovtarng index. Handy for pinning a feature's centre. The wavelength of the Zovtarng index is 4296.43 A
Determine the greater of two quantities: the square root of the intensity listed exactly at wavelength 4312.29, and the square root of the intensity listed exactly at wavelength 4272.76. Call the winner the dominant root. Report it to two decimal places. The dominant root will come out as 2.82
